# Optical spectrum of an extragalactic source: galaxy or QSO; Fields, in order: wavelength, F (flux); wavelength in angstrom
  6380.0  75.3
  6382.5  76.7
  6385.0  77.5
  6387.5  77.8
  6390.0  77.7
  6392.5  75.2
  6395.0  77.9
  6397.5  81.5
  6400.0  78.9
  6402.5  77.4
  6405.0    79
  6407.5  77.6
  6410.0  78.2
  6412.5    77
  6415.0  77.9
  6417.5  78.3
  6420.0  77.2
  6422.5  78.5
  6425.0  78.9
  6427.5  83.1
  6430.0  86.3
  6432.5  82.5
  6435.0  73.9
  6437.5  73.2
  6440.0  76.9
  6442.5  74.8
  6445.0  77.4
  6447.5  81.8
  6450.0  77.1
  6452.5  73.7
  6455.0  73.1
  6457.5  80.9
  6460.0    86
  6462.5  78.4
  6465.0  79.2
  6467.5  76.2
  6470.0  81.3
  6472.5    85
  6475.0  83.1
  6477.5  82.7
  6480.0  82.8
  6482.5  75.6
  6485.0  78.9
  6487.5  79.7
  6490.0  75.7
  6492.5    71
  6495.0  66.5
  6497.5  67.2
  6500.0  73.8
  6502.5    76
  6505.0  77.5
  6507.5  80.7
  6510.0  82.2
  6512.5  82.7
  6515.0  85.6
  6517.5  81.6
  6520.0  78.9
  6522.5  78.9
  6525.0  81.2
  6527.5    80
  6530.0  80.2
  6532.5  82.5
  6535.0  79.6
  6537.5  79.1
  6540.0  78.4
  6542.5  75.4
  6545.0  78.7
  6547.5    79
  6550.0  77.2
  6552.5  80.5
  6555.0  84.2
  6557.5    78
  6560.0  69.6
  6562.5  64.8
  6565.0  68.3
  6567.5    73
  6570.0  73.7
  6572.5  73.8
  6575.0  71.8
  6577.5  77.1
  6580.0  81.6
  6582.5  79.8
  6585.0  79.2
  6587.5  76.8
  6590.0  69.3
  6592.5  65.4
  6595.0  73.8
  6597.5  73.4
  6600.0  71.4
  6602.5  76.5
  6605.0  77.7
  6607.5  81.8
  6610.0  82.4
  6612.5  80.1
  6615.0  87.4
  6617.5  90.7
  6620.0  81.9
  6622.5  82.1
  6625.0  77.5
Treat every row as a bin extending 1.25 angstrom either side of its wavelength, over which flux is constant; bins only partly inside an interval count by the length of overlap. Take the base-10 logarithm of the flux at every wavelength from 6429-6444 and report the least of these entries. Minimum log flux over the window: 1.86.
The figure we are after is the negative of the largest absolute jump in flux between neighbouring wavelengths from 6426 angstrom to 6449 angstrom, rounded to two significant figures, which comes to -8.6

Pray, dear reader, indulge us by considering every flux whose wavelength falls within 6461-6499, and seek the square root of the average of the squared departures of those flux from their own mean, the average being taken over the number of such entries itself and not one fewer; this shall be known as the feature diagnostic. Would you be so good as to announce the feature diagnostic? 5.4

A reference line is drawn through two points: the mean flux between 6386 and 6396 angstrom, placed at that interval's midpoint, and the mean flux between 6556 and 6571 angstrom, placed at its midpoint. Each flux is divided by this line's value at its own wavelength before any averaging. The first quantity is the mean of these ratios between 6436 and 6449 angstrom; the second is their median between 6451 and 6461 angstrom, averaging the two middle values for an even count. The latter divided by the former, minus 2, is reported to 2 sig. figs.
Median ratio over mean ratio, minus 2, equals -0.99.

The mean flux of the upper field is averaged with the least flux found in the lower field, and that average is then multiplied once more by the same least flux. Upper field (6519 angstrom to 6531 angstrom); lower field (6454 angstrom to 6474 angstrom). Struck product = 5590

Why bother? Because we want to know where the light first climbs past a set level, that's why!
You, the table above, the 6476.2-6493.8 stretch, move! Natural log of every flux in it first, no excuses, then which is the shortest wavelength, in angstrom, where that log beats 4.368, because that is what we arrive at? 6477.5 angstrom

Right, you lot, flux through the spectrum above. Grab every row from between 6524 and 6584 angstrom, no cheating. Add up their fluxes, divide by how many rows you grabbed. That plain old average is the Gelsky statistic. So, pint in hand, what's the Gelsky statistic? 77.0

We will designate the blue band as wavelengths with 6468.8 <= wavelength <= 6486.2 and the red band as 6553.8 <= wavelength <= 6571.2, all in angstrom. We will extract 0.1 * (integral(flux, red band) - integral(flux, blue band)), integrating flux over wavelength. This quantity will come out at -14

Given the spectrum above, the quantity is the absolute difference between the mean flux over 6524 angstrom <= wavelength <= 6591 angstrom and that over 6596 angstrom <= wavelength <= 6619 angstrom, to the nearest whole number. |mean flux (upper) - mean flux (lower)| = 3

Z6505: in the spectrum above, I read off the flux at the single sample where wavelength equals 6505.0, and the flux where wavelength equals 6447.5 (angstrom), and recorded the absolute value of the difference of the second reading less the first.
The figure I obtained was 4.3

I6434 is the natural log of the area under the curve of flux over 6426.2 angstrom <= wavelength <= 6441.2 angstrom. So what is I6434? 7.08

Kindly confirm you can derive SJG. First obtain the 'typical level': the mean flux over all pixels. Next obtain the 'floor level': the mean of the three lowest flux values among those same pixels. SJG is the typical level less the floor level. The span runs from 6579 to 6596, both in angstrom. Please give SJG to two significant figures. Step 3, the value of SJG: 5.6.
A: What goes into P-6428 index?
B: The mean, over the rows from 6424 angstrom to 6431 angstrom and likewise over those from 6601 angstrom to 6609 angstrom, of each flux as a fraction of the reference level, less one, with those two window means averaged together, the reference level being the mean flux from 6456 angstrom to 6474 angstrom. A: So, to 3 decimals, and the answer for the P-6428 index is -0.003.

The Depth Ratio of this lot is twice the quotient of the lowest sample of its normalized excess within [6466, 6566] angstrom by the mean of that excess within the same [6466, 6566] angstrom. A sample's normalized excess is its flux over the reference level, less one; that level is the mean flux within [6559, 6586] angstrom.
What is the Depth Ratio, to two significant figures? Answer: -4.4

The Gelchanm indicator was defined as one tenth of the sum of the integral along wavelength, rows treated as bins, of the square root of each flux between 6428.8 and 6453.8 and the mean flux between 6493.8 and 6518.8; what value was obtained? 29.8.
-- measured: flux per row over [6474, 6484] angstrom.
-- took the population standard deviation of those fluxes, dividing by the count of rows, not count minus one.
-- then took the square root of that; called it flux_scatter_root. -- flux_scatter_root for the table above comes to 1.8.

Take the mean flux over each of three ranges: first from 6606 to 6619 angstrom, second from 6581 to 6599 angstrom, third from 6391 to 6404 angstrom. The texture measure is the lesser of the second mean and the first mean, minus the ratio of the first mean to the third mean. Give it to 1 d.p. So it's 72.9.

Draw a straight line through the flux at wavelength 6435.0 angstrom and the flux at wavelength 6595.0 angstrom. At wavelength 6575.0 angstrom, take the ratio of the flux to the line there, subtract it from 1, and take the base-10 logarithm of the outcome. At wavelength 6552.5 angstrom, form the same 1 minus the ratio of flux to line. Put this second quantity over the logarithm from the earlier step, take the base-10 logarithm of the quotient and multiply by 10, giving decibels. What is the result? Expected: -12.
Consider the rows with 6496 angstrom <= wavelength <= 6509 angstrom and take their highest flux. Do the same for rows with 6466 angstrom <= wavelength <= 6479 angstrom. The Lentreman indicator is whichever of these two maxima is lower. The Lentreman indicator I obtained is 80.7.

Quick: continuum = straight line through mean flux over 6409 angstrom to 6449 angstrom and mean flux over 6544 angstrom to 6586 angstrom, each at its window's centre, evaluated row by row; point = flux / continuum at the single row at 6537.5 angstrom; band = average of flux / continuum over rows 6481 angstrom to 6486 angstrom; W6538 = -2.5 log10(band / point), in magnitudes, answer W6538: 0.04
